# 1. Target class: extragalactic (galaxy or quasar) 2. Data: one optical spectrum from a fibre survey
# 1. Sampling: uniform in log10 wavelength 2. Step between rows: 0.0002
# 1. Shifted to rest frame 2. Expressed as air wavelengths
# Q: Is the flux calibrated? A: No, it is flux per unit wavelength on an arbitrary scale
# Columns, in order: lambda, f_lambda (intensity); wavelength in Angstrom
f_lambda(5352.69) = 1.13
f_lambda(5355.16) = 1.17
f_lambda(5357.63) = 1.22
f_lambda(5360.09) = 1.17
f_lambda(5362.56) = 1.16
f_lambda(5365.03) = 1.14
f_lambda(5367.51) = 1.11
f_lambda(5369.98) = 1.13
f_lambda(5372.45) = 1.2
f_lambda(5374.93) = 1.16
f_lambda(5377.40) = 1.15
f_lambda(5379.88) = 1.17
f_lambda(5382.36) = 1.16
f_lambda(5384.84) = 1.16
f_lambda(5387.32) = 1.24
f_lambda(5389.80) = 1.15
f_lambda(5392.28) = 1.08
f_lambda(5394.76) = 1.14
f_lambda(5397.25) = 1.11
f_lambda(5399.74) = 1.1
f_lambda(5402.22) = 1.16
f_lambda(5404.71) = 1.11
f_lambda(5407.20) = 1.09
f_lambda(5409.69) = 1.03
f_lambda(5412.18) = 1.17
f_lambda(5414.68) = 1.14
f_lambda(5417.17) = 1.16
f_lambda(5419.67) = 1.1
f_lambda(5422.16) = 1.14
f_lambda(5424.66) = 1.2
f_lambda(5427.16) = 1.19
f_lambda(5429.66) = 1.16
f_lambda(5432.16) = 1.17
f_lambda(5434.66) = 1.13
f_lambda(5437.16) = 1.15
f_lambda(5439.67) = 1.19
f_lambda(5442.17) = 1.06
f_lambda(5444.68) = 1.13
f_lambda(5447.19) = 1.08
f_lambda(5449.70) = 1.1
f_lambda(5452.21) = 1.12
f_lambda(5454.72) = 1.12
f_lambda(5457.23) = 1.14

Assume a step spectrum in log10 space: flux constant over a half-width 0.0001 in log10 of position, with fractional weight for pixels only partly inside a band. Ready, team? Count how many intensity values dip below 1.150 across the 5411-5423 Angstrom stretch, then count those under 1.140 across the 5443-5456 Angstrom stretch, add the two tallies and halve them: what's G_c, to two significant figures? 4.0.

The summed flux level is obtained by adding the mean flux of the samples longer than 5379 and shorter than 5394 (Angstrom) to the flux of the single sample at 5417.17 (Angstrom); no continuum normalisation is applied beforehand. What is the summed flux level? 2.32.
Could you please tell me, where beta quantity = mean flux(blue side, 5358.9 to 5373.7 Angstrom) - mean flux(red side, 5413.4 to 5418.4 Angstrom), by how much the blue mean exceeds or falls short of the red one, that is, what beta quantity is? 0.002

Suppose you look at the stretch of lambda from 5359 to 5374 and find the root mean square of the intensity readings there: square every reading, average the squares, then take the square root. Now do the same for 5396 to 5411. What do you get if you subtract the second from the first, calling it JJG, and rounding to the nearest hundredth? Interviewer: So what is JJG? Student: 0.05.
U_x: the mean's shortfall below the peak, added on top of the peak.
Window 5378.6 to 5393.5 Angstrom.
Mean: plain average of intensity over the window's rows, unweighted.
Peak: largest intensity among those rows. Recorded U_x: 1.32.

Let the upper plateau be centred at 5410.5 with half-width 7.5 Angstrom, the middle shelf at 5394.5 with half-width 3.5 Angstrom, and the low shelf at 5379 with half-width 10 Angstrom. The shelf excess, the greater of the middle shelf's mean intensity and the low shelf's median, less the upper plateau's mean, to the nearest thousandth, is 0.043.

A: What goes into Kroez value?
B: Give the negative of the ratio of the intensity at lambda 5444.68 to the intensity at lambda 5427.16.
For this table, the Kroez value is -0.95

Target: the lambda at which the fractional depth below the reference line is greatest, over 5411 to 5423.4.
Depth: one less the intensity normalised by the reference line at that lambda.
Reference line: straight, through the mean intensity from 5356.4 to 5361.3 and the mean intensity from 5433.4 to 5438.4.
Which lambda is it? 5419.67 Angstrom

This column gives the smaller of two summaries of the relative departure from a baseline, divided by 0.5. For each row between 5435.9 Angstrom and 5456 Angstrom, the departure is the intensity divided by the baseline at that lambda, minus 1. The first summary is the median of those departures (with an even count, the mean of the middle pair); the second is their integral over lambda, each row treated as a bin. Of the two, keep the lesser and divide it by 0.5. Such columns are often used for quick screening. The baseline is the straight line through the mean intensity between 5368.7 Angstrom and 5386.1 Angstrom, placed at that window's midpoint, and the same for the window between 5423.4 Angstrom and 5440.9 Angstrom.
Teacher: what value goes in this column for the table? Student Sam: -1.8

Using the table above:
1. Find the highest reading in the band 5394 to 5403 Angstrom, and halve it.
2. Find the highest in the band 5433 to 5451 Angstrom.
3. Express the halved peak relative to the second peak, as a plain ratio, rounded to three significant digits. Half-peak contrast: 0.487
